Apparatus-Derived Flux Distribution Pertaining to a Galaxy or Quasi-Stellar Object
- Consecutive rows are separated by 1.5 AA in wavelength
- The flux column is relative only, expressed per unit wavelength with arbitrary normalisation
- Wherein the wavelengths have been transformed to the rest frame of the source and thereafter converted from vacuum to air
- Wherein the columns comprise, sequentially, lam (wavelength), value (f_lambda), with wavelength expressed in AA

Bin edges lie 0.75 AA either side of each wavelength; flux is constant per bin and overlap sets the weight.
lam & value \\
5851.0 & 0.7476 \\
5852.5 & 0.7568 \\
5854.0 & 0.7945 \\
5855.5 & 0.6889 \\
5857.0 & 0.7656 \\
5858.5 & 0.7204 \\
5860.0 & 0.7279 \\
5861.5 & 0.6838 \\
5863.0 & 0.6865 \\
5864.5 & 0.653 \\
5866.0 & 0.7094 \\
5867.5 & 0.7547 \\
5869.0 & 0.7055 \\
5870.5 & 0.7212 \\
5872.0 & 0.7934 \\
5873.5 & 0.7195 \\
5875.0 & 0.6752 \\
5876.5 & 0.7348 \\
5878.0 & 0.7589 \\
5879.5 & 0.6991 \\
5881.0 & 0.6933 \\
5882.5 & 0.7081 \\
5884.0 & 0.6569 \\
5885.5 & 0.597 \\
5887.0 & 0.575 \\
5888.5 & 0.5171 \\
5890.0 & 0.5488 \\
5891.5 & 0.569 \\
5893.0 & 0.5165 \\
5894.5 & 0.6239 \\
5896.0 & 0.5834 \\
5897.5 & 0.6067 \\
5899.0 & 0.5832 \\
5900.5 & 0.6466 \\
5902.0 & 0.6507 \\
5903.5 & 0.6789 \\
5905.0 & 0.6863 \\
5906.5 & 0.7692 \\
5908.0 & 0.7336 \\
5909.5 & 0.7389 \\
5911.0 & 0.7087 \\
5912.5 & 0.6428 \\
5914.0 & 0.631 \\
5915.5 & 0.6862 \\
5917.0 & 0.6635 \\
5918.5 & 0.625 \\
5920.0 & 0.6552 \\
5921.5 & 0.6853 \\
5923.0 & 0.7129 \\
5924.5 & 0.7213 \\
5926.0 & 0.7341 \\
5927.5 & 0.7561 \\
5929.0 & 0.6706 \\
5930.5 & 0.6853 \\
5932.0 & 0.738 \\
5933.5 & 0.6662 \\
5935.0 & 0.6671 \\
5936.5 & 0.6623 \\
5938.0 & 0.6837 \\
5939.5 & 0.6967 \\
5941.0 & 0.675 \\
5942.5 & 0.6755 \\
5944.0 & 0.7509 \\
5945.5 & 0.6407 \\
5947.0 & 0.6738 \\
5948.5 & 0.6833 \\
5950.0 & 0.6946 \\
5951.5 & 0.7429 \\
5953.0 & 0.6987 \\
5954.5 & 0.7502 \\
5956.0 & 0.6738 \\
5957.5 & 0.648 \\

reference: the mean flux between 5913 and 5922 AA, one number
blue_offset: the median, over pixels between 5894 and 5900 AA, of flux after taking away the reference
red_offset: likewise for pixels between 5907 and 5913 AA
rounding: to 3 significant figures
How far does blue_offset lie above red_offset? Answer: -0.126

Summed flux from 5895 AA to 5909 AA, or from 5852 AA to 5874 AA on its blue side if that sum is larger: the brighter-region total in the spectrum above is 11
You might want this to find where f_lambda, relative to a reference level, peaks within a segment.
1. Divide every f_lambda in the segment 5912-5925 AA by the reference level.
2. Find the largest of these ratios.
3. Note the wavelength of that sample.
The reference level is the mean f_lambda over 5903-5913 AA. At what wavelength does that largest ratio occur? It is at 5924.5 AA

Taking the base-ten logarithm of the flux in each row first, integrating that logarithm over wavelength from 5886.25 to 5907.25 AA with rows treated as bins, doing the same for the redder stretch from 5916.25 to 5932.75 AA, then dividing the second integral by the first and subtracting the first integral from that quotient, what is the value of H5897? 5.1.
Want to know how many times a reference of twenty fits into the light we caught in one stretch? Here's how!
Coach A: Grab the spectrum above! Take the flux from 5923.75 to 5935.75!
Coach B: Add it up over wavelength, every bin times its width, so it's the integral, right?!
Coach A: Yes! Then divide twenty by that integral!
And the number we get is 2.4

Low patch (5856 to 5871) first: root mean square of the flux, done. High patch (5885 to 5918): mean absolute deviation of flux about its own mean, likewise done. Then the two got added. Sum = 0.77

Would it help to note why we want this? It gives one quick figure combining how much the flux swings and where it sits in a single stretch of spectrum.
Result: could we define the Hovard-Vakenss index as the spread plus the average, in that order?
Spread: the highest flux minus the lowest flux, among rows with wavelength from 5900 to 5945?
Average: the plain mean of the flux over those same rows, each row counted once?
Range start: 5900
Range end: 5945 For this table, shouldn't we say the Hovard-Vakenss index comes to 0.834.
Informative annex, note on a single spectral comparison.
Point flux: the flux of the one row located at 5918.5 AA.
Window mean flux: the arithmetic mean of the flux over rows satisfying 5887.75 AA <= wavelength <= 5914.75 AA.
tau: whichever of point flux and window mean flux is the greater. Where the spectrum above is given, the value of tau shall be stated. 0.64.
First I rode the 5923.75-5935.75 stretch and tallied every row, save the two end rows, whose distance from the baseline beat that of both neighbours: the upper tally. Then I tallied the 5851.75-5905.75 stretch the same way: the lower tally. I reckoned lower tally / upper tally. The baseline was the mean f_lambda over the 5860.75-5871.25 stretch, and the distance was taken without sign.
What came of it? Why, 6.0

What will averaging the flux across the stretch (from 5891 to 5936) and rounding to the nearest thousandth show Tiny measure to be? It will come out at 0.668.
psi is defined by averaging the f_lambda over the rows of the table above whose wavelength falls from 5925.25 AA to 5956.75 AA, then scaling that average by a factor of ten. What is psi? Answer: 7.0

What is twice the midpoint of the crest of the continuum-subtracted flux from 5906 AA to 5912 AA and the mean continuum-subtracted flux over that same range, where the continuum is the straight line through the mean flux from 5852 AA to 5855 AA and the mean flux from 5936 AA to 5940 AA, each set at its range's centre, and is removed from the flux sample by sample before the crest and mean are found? 0.08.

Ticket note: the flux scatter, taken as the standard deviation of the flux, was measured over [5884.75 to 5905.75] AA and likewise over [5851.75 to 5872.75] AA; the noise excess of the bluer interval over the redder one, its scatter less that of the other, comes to -0.011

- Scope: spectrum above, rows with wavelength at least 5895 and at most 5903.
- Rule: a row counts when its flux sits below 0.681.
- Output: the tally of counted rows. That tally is 5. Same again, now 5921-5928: 0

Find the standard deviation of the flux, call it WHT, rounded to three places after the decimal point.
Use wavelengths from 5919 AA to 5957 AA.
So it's 0.033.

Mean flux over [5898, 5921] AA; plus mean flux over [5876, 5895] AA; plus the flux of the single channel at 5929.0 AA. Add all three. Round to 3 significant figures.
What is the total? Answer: 1.97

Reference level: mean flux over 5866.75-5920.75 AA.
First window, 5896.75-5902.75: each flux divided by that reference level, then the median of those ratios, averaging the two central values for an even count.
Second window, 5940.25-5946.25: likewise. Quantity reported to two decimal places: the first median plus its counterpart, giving 1.96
